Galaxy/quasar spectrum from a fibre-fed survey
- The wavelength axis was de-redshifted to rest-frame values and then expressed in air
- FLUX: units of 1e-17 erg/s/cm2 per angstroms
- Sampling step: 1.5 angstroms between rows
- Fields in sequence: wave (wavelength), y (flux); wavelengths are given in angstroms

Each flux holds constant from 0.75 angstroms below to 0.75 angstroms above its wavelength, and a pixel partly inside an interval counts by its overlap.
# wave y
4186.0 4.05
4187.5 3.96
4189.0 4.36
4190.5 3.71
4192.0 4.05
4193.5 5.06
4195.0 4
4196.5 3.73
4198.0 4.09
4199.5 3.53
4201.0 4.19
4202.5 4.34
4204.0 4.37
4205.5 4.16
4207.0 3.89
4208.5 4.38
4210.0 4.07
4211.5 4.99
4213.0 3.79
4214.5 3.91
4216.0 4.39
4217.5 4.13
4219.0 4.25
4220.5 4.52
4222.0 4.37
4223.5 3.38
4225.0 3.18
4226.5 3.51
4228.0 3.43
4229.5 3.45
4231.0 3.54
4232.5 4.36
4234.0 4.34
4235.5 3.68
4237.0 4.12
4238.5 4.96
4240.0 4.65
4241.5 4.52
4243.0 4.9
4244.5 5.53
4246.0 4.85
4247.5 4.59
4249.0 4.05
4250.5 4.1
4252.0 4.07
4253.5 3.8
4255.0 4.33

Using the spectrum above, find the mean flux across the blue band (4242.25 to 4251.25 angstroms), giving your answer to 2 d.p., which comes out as 4.67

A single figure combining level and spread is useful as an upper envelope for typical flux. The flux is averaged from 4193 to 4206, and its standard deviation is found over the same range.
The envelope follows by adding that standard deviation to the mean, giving 4.6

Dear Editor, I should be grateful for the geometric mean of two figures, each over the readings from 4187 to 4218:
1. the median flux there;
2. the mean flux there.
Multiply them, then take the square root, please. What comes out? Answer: 4.1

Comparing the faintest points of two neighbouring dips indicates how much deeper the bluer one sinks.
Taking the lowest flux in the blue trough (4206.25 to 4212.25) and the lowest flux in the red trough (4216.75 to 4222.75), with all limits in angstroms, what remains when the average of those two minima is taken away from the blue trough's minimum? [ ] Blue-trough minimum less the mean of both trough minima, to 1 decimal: -0.1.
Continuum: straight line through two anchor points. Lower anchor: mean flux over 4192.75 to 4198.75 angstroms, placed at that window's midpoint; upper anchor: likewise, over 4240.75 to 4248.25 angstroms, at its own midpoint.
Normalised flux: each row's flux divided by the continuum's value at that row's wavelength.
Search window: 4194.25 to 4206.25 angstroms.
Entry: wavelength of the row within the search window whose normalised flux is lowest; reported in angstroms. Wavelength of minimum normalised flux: 4199.5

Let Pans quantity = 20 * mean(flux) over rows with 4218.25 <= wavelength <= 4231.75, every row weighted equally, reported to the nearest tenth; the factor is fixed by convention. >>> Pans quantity 74.7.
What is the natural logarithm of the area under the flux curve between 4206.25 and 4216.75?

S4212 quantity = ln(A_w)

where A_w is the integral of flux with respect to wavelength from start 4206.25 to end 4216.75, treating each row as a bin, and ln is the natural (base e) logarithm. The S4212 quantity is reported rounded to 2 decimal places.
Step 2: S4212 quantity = 3.79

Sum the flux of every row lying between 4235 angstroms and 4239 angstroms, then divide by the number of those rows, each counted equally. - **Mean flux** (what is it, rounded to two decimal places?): 4.25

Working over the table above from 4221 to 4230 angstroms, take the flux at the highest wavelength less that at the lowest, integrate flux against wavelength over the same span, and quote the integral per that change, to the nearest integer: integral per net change -35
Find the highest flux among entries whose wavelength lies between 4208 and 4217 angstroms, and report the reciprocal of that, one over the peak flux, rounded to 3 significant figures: 0.200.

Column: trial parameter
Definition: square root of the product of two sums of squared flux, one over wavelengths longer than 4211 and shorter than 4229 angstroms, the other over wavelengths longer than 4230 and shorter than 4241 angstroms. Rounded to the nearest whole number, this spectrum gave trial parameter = 157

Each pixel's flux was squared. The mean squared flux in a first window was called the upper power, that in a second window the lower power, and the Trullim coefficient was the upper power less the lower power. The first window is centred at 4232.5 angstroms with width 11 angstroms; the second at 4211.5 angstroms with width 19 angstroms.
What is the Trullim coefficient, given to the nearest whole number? -3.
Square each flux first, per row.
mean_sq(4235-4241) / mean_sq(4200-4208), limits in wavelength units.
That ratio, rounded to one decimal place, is 1.1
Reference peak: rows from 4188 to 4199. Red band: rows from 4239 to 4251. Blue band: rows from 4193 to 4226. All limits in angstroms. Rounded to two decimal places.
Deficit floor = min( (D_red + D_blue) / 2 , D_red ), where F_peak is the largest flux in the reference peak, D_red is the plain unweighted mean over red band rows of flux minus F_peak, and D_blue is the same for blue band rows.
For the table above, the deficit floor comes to -0.67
